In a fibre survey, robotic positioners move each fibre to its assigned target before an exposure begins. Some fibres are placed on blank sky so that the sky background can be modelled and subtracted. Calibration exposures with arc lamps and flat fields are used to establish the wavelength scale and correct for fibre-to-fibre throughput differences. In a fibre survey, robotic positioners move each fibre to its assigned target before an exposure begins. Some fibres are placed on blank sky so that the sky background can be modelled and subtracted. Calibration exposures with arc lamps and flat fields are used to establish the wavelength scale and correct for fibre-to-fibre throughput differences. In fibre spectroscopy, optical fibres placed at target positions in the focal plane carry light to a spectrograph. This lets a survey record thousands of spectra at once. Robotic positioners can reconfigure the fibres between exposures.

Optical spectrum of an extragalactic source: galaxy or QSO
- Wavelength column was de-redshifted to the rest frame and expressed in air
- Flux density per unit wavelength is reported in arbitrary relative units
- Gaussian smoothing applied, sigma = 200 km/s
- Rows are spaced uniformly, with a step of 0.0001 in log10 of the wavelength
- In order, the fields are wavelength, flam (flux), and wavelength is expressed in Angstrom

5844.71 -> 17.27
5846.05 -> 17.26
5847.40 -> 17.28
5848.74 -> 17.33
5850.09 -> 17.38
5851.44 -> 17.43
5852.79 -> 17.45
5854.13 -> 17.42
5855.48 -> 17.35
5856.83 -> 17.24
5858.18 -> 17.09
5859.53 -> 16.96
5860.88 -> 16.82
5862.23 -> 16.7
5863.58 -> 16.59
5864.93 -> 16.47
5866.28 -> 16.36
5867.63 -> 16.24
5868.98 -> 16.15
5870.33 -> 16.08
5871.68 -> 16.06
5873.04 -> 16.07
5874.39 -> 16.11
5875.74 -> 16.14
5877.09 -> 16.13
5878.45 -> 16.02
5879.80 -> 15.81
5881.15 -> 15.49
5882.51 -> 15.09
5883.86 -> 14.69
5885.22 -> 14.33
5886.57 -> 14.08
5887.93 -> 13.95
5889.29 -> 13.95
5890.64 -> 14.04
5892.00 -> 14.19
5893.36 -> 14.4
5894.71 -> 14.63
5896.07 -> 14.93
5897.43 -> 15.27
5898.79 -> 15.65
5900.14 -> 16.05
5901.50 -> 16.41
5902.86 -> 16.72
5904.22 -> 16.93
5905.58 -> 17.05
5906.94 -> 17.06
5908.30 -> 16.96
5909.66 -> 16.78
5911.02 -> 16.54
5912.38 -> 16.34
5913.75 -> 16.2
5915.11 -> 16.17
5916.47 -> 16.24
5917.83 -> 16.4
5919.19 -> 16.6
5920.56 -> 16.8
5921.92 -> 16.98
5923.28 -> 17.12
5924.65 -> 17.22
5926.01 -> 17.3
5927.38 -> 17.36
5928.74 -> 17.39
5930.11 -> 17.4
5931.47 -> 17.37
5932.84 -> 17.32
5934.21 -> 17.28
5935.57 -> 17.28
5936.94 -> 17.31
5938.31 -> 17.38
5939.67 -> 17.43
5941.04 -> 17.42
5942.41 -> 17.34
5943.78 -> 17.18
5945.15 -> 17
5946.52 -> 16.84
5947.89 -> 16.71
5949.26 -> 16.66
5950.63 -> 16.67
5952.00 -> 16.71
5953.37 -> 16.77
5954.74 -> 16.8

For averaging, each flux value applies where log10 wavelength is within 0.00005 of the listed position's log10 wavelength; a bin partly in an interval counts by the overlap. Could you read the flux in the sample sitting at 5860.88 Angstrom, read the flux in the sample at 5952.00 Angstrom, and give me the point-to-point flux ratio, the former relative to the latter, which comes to 1.01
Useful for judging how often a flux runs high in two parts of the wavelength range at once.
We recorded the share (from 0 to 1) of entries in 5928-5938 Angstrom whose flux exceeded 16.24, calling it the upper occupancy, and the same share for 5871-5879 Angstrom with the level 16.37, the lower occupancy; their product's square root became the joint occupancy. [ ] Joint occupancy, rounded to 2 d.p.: 0.00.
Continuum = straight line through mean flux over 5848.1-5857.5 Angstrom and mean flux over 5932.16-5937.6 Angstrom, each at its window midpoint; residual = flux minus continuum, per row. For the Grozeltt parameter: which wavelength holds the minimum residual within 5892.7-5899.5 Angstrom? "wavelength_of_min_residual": 5893.36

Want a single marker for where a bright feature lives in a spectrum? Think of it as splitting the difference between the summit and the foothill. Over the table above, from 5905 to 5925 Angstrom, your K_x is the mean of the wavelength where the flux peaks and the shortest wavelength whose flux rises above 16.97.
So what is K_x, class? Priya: 5915.1 Angstrom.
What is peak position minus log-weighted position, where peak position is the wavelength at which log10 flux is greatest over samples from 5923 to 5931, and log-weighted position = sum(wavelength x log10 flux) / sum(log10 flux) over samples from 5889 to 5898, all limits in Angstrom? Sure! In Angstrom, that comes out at 36.7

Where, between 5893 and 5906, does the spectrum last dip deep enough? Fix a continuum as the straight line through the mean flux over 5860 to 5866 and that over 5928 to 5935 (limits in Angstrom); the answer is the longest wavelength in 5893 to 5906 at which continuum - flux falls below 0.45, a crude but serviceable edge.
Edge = 5905.58 Angstrom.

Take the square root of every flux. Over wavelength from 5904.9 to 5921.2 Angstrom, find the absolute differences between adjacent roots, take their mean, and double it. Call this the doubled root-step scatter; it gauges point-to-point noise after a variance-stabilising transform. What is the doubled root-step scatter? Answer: 0.034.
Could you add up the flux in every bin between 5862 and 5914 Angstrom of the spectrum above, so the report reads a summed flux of 615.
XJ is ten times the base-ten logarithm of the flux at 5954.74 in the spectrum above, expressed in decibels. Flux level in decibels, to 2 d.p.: 12.25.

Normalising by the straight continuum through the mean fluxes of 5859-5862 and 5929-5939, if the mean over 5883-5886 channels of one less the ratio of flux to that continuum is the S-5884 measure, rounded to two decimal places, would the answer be 0.15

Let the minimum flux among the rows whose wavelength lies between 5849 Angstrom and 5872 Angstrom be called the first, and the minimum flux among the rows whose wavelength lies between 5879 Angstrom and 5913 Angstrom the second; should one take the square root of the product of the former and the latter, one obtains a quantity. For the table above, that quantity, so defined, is 14.97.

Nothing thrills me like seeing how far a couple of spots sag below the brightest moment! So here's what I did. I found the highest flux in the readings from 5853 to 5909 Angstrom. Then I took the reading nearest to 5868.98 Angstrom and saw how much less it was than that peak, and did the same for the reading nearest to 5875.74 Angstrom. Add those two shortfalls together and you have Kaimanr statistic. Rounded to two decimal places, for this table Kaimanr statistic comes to 2.55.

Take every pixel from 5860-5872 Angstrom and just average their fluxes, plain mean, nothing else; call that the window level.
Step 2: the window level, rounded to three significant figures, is 16.4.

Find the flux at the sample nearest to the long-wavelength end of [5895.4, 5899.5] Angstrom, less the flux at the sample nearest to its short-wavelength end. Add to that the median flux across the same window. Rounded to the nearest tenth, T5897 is 16.0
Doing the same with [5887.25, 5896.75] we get 15.2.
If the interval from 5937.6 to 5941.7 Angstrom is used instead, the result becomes 17.5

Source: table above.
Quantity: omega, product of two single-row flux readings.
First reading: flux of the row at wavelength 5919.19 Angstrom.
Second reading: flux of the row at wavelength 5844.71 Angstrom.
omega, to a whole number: 287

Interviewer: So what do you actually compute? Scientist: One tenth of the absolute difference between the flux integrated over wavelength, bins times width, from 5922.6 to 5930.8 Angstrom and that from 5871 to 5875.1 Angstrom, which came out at 7.6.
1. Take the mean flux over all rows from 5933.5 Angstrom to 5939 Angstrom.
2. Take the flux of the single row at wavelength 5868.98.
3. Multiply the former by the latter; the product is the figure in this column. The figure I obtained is 280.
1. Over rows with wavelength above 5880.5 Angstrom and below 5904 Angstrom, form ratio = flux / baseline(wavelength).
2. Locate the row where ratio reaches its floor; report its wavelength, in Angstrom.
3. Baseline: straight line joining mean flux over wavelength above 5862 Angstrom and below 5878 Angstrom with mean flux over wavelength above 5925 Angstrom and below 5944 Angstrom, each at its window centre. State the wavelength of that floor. 5889.29 Angstrom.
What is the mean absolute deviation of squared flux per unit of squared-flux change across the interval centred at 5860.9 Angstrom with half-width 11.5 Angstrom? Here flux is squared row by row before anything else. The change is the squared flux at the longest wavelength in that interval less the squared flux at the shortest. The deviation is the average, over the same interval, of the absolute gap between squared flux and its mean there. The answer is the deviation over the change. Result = -0.343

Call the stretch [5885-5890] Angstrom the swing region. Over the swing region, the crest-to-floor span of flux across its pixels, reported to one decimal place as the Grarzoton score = 0.4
